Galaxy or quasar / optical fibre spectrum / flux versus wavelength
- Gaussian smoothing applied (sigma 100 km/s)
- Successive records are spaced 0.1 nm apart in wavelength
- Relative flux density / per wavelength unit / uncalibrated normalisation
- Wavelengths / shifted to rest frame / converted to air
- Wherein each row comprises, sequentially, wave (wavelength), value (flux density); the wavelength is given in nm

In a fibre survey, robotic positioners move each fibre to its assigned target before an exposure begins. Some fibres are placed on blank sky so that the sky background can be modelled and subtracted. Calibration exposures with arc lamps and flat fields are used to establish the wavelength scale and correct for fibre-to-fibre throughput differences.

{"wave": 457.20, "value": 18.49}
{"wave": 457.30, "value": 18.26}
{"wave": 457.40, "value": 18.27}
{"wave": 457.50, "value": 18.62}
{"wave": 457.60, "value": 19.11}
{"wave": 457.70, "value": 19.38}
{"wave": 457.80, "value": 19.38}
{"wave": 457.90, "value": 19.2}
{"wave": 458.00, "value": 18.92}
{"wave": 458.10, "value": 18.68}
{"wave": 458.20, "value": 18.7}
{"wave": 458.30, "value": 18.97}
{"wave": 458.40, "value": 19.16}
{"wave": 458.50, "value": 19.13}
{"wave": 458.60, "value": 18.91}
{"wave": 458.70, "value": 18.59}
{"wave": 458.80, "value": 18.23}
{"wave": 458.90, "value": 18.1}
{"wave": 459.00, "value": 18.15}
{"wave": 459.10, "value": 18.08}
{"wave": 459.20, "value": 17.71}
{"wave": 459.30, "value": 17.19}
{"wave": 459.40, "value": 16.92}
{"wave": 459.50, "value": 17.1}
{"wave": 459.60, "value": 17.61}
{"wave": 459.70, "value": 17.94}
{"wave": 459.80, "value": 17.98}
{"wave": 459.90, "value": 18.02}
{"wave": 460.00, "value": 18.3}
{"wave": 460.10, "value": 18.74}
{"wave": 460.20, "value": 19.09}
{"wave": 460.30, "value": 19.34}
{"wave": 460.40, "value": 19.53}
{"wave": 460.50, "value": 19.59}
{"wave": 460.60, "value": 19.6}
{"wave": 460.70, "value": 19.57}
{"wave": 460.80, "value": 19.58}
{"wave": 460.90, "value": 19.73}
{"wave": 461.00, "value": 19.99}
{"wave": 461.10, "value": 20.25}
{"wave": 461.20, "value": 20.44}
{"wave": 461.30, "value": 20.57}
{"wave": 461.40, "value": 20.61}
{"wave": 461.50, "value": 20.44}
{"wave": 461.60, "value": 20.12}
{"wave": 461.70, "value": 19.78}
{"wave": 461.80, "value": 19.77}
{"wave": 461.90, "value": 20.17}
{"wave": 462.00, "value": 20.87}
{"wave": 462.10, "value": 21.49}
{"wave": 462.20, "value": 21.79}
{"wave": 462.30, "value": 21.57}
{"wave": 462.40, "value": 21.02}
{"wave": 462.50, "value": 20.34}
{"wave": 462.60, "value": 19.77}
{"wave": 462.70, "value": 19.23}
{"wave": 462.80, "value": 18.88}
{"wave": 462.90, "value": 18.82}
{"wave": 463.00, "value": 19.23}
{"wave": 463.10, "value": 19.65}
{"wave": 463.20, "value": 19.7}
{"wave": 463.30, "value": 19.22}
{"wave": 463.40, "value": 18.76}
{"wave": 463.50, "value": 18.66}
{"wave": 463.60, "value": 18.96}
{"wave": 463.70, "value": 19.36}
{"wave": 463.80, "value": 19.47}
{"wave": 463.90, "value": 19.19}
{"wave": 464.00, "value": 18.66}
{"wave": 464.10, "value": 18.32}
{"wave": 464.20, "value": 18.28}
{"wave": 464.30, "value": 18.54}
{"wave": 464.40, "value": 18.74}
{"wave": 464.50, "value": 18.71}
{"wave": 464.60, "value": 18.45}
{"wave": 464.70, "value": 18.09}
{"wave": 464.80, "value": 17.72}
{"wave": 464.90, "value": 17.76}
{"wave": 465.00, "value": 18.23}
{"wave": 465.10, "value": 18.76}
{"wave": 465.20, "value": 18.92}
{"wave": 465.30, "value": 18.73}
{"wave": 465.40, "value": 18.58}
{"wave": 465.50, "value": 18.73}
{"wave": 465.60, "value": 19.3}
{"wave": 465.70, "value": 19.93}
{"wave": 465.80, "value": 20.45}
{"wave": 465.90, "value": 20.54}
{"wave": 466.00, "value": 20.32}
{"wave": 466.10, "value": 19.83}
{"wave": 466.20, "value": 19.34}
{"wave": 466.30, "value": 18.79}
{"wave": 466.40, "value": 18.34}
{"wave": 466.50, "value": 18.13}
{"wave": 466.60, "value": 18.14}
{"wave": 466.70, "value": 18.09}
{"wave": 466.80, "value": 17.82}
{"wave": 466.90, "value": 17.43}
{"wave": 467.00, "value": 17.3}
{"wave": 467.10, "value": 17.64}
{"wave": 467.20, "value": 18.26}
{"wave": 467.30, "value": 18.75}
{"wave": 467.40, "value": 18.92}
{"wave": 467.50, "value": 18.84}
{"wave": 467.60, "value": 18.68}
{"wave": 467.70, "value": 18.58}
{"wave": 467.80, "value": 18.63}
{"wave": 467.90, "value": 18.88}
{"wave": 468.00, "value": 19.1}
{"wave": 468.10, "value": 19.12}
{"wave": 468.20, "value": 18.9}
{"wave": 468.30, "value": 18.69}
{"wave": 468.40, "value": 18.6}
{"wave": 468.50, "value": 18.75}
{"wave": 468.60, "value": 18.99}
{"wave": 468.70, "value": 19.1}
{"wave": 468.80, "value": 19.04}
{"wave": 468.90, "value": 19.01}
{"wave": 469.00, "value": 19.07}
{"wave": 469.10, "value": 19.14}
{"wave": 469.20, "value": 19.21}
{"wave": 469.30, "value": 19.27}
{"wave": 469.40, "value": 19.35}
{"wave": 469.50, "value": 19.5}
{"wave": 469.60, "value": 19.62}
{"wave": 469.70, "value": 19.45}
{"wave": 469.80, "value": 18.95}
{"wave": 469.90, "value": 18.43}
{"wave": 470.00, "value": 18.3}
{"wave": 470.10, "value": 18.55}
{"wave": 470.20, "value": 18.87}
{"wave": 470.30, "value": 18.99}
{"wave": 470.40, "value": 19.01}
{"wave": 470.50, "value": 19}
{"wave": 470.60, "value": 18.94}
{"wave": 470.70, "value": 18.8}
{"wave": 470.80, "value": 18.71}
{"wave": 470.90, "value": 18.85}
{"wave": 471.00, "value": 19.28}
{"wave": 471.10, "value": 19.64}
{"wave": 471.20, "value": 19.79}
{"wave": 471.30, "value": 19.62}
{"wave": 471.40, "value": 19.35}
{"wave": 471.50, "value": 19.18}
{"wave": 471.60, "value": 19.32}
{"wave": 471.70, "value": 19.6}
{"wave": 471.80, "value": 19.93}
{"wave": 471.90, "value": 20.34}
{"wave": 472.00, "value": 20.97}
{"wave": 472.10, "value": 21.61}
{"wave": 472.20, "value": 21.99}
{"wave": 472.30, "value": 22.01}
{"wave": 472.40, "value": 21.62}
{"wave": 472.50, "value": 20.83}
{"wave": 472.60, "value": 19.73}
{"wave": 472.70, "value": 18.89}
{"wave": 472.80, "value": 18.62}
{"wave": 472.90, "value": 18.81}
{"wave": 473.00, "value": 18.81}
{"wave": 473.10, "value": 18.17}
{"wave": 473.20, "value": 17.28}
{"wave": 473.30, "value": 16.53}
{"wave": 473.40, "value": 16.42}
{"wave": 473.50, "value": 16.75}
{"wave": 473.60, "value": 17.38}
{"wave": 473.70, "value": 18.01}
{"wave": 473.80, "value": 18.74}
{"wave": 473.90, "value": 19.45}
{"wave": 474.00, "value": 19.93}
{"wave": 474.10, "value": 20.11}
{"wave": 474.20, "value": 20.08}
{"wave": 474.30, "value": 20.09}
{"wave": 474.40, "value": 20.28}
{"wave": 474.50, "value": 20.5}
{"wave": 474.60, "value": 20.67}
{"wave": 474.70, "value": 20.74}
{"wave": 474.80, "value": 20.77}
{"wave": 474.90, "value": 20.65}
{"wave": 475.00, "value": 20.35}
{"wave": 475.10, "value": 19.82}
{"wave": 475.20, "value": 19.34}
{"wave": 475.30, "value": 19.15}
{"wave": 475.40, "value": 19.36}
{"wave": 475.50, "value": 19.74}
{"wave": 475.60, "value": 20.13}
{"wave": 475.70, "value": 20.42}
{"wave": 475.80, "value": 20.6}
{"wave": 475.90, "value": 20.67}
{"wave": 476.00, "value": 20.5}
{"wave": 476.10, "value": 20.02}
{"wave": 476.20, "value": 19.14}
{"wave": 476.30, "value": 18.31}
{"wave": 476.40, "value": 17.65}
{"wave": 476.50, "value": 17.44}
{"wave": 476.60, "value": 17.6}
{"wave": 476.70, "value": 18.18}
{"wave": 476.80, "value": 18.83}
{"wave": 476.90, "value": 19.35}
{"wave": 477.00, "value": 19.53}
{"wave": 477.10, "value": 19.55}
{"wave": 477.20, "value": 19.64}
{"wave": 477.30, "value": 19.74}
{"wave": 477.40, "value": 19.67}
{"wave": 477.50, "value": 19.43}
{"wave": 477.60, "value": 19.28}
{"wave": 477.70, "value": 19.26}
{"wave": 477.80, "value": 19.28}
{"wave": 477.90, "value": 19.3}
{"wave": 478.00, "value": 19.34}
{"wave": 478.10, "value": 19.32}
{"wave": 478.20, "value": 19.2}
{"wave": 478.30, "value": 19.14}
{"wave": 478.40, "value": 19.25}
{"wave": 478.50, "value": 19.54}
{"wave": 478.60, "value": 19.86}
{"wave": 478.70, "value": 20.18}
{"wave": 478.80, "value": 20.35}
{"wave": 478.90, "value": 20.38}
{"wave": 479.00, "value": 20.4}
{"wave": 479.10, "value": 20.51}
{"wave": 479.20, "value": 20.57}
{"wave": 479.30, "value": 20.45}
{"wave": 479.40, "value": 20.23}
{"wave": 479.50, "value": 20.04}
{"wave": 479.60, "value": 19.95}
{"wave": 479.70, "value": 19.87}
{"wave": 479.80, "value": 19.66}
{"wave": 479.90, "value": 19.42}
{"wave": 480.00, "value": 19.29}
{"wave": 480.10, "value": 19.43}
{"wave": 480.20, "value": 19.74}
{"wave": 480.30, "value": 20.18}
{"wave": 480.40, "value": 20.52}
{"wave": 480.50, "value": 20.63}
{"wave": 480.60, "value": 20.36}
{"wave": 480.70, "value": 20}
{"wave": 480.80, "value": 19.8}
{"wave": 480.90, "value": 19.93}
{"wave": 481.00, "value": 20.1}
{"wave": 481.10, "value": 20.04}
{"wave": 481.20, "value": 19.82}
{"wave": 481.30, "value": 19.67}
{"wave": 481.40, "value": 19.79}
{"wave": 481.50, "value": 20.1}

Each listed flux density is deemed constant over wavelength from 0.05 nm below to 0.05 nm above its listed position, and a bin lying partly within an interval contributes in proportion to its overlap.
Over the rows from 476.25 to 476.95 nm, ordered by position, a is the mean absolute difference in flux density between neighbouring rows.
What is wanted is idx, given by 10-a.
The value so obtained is 9.54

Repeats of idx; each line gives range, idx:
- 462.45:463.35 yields 9.64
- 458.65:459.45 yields 9.75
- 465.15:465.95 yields 9.67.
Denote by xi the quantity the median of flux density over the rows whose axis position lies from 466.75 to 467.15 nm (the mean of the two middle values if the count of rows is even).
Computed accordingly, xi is 17.5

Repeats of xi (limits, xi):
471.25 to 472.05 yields 19.6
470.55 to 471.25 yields 18.9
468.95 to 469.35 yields 19.2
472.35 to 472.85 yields 19.7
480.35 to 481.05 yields 20.1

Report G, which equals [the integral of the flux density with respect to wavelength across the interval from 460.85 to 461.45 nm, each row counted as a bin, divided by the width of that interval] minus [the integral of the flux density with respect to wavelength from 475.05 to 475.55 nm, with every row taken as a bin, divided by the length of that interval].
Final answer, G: 0.8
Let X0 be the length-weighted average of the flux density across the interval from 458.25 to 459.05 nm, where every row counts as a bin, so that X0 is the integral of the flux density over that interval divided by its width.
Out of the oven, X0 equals 18.7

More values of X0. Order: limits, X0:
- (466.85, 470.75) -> 18.8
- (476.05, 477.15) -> 18.7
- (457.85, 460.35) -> 18.4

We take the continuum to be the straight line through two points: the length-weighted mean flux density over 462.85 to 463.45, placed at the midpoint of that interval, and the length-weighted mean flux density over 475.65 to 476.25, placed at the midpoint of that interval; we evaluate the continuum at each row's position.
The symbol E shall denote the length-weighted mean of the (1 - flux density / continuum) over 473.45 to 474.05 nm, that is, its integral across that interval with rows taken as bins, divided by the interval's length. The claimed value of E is 0.08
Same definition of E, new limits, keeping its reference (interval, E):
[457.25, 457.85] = 0.00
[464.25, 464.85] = 0.05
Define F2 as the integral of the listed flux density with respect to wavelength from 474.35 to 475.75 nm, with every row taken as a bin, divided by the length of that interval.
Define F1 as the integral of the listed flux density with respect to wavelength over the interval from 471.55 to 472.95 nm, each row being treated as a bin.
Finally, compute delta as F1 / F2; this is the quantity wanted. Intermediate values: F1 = 28.4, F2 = 20.1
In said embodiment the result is 1.41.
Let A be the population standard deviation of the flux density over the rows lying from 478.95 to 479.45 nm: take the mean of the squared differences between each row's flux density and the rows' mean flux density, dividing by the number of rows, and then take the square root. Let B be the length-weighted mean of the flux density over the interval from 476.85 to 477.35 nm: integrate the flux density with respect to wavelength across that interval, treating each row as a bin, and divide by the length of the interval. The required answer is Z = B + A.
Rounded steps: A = 0.12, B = 19.6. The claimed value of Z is 19.7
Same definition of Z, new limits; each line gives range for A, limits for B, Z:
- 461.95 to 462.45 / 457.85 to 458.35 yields 19.2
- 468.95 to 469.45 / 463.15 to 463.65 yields 19.2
